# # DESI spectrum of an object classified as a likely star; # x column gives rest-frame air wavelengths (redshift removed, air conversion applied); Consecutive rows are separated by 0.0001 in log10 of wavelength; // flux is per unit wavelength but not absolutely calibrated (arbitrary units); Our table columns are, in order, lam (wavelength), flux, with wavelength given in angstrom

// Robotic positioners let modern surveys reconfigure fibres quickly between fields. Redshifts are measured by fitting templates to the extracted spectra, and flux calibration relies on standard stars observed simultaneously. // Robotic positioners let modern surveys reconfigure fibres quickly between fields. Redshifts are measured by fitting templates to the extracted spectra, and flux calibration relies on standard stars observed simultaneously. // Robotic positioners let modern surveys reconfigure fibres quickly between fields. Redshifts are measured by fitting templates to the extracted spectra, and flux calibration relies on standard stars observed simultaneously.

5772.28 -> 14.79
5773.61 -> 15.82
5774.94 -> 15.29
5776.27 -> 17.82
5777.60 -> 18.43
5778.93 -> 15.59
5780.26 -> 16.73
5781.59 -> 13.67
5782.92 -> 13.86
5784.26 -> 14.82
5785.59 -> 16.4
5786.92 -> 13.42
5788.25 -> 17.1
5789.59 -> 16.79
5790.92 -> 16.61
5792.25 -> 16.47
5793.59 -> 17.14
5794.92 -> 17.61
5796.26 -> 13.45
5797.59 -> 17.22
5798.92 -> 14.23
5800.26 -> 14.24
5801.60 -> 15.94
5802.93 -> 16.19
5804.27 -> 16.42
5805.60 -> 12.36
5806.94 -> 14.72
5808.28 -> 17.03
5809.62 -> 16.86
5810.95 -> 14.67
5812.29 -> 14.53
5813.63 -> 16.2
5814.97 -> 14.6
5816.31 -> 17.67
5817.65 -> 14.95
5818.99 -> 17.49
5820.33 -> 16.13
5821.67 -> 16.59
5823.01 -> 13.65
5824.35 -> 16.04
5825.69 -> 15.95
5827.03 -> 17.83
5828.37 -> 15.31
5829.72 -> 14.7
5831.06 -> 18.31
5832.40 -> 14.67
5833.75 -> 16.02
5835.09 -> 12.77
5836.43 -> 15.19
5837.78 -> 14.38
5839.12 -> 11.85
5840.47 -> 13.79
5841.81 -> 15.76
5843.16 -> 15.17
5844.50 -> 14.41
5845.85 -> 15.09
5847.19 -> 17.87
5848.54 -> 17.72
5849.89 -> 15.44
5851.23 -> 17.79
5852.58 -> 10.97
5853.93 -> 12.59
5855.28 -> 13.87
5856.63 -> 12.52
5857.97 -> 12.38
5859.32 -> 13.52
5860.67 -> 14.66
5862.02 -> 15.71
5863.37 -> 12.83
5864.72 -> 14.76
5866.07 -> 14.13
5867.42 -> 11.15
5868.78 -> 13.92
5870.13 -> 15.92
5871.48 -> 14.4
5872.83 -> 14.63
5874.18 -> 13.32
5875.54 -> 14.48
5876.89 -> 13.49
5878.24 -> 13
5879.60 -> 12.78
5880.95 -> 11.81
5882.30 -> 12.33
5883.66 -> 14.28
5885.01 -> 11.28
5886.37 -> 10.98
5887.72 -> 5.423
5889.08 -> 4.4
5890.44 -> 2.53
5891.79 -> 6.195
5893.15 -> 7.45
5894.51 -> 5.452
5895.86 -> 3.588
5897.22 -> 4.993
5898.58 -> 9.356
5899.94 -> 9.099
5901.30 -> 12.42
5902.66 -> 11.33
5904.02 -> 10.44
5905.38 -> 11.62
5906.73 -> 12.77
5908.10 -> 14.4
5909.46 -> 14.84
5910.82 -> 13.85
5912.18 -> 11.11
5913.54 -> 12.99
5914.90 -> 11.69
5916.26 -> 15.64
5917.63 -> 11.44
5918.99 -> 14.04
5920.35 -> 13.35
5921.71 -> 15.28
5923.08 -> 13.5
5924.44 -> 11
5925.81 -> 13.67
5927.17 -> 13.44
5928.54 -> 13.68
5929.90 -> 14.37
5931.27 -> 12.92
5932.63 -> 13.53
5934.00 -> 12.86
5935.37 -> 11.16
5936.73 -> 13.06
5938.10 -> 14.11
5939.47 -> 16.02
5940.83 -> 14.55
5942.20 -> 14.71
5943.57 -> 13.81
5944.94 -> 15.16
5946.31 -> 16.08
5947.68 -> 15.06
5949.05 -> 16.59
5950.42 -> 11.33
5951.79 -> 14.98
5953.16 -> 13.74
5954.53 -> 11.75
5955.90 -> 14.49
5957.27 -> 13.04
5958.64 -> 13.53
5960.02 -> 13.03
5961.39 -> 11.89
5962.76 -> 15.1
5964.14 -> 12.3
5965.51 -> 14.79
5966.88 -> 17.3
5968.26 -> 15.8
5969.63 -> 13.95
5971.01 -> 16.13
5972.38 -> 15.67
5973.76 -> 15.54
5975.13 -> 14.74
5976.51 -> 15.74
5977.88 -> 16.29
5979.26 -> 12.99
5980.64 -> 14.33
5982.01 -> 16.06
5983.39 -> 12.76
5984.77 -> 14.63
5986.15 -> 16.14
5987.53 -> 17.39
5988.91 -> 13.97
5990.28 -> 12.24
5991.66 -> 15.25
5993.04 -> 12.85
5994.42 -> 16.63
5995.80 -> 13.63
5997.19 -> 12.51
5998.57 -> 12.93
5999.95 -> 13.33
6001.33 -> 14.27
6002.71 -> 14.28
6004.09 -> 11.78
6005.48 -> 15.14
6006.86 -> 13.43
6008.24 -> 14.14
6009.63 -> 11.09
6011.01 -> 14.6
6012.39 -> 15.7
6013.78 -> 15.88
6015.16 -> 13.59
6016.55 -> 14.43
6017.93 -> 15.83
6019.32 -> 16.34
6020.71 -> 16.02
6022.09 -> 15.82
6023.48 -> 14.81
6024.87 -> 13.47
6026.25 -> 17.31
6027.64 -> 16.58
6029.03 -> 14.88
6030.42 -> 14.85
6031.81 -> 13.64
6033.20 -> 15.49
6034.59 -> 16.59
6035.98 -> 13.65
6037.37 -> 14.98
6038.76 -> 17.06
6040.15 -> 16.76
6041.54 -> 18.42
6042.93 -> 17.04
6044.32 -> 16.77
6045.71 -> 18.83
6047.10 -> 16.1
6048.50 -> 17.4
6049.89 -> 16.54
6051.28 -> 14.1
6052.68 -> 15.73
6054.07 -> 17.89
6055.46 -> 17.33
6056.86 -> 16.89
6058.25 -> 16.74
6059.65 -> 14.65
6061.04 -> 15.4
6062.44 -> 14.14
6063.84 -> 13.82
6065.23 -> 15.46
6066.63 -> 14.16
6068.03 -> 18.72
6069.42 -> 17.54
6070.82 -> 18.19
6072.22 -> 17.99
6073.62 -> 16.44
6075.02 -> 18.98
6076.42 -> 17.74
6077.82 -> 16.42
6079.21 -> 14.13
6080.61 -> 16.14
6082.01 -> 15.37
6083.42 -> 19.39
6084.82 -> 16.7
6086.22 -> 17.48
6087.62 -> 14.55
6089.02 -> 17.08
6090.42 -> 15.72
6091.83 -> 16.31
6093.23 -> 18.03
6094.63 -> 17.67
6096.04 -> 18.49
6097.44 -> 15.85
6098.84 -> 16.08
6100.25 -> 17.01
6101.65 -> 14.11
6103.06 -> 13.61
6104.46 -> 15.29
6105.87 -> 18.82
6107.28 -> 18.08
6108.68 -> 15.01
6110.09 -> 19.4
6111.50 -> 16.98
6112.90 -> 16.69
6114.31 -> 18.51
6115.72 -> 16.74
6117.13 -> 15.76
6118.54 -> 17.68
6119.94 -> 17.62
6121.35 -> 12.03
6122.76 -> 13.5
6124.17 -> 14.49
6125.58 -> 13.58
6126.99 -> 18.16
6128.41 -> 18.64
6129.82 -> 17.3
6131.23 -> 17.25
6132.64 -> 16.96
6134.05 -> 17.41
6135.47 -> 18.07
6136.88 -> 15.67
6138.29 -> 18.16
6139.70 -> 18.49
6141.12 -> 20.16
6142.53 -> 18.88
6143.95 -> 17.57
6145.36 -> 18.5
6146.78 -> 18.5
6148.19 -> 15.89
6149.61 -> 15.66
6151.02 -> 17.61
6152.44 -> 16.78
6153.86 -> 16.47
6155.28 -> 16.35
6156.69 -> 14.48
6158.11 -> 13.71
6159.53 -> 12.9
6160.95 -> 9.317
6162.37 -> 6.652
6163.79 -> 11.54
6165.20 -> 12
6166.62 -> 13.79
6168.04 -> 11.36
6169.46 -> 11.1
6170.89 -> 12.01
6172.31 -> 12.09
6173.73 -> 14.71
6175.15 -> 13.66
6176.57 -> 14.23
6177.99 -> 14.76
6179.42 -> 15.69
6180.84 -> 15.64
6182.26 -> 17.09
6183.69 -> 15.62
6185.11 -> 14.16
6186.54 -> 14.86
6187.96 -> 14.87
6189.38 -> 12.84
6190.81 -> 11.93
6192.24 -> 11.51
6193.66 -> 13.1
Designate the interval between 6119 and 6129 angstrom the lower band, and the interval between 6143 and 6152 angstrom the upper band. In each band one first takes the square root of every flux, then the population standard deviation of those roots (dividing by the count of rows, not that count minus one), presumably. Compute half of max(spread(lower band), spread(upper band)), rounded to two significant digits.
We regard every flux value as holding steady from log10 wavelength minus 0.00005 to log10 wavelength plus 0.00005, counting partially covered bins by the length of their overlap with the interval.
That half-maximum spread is 0.16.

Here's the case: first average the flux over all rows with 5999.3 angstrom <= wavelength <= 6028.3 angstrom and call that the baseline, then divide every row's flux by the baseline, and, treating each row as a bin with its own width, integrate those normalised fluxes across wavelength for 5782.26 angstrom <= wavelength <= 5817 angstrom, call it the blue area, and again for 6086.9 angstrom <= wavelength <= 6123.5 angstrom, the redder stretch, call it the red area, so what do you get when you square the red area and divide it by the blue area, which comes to 45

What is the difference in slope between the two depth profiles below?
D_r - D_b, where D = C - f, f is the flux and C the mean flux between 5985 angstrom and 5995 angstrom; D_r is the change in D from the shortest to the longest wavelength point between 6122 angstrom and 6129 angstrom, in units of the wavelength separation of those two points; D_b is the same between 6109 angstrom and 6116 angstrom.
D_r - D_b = -1.38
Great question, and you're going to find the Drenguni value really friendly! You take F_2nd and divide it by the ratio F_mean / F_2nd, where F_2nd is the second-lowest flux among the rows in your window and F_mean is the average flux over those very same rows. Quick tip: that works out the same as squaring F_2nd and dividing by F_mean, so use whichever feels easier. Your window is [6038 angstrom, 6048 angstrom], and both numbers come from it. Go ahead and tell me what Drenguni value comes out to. 16.3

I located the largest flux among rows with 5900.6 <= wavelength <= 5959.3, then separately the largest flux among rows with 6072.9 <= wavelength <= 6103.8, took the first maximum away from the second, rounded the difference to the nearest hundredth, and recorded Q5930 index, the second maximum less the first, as 2.80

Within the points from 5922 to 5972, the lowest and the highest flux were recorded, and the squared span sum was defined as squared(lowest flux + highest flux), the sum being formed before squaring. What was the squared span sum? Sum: 801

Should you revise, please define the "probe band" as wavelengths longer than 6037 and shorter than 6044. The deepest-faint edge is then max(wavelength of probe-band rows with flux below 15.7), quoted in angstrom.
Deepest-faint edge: 6037.37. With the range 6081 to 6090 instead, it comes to 6087.62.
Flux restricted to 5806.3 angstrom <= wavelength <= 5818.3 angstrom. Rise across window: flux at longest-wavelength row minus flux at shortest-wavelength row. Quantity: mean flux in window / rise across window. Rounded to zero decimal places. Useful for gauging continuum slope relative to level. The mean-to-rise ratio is 68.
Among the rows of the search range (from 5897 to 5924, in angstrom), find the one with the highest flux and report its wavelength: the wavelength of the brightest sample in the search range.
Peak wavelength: 5916.26 angstrom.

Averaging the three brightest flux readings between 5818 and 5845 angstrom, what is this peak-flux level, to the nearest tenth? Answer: 17.9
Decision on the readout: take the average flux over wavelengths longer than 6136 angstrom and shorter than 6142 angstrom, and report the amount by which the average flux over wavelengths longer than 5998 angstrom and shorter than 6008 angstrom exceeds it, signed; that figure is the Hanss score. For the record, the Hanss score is -5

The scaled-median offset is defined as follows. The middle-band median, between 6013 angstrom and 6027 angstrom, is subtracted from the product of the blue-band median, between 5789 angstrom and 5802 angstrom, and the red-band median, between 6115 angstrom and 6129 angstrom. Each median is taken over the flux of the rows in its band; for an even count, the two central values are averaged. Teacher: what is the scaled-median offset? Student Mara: 253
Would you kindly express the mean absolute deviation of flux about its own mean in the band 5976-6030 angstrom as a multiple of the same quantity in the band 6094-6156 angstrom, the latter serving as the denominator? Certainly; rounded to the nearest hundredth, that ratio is 0.93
